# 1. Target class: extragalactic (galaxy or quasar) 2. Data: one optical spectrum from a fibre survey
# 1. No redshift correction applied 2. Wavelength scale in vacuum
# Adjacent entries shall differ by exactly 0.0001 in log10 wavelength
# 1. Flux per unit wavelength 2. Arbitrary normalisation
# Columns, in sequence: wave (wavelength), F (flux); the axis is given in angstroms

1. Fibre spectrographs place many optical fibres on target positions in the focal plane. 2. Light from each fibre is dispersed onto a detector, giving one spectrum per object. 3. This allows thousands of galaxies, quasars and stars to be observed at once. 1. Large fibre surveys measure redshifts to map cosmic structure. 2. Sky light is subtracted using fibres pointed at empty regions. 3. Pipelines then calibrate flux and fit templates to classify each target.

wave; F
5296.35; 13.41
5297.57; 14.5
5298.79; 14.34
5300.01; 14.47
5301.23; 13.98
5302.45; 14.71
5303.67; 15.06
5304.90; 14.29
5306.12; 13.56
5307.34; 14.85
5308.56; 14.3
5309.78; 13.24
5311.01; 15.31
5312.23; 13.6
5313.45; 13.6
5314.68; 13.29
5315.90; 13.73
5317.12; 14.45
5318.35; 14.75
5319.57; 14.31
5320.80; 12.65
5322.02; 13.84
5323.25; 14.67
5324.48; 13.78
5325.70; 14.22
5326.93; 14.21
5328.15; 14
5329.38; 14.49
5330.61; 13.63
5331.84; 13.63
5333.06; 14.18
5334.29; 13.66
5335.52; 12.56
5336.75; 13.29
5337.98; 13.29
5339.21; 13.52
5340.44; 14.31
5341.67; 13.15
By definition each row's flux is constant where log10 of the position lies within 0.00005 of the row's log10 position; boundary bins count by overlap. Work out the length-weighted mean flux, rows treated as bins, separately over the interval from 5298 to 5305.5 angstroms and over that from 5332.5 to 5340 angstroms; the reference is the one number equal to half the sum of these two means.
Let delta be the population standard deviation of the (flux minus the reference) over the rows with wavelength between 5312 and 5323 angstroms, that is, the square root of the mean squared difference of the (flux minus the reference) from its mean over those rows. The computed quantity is 0.60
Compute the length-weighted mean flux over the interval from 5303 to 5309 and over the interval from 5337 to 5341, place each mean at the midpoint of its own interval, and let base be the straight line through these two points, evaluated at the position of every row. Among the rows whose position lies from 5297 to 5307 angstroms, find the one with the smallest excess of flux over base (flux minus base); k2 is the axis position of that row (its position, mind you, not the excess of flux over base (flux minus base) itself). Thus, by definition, 5306.12 angstroms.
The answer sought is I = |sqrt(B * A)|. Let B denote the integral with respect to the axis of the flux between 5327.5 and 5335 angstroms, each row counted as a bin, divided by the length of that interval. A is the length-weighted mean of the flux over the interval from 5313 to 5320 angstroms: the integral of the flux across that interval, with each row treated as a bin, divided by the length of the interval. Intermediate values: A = 14.0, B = 13.9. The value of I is 14.0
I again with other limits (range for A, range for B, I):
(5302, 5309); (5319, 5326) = 14.2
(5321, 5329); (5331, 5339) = 13.7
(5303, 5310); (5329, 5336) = 14.0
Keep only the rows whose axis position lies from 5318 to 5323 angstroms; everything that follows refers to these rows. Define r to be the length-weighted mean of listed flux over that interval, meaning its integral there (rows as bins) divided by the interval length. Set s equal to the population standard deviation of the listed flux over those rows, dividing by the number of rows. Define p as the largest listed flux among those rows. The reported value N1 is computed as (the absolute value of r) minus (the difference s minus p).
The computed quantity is 27.9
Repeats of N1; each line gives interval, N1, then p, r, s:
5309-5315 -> 28.4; 15.31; 13.8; 0.8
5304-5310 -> 28.4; 14.85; 14.1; 0.6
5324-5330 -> 28.4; 14.49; 14.2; 0.2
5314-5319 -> 28.2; 14.75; 14.1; 0.6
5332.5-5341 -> 27.3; 14.31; 13.5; 0.5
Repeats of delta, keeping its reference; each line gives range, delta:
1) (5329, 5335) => 0.35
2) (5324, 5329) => 0.18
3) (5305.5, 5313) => 0.75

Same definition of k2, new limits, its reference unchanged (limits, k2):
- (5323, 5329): 5324.48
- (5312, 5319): 5314.68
